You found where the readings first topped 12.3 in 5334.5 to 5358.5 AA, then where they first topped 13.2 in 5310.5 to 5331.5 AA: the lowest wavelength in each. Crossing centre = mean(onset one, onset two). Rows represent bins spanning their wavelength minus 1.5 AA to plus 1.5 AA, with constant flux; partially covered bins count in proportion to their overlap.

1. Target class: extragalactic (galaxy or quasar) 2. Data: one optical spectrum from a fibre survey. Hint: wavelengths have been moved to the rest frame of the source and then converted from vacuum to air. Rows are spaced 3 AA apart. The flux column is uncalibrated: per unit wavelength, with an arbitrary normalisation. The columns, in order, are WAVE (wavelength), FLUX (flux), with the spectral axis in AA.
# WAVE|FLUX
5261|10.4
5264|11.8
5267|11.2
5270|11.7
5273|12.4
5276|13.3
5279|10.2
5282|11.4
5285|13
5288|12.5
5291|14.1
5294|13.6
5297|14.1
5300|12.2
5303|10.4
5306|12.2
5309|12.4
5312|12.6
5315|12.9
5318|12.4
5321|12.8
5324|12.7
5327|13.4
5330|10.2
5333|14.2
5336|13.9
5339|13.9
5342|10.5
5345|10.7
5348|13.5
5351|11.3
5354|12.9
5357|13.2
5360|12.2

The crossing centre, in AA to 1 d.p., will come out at 5331.5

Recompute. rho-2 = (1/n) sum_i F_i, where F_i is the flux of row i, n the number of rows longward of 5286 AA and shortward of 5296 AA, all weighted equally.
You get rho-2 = 13.4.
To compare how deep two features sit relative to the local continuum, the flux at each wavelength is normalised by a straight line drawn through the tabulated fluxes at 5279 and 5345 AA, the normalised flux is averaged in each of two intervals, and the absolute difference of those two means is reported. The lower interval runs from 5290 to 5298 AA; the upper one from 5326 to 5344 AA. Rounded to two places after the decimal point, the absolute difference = 0.16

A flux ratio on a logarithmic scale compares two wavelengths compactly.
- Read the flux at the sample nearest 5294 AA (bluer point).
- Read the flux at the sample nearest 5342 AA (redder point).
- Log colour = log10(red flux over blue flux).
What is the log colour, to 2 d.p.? -0.11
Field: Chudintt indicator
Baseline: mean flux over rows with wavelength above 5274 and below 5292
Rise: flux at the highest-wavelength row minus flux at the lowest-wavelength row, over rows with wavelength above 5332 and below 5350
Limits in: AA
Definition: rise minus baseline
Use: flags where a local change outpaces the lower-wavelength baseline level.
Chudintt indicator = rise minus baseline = -13.1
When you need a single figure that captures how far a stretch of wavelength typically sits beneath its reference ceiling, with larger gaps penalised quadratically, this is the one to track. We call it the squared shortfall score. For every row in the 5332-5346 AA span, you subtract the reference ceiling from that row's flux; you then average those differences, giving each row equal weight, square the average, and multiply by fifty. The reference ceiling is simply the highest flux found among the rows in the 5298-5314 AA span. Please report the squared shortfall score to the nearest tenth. 0.1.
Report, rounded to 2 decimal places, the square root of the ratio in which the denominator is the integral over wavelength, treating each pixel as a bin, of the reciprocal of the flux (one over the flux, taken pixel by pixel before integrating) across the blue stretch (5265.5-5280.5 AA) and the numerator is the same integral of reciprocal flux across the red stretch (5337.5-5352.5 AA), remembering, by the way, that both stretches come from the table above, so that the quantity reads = 0.99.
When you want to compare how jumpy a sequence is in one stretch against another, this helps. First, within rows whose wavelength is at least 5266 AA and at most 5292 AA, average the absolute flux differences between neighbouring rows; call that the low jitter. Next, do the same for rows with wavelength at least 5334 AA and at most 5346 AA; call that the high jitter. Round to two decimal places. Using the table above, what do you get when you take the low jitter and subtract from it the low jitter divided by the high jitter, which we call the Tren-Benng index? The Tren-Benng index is 0.21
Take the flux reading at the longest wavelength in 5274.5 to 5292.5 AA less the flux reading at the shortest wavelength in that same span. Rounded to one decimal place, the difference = 0.8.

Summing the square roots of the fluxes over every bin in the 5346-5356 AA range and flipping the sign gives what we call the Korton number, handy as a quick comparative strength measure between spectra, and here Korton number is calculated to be -10.6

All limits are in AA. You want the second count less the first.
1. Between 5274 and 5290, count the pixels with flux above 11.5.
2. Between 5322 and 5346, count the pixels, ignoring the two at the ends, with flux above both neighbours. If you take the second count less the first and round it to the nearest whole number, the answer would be -1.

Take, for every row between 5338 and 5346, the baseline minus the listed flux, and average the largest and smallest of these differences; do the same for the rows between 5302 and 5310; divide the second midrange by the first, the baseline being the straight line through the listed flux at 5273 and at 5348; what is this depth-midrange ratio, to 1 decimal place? 1.2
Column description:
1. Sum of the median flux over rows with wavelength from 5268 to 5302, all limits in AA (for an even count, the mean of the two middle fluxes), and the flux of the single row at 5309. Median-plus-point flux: 24.9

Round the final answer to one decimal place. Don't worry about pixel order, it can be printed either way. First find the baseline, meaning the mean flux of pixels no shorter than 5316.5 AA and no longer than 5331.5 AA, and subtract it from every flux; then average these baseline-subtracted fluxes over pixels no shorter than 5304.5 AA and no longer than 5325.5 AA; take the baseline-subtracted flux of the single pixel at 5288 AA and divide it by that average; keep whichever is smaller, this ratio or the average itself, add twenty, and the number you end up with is 20.3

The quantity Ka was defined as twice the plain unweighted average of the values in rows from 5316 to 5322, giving 25.2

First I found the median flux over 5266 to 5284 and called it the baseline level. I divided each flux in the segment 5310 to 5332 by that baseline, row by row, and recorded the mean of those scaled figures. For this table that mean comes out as 1.08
